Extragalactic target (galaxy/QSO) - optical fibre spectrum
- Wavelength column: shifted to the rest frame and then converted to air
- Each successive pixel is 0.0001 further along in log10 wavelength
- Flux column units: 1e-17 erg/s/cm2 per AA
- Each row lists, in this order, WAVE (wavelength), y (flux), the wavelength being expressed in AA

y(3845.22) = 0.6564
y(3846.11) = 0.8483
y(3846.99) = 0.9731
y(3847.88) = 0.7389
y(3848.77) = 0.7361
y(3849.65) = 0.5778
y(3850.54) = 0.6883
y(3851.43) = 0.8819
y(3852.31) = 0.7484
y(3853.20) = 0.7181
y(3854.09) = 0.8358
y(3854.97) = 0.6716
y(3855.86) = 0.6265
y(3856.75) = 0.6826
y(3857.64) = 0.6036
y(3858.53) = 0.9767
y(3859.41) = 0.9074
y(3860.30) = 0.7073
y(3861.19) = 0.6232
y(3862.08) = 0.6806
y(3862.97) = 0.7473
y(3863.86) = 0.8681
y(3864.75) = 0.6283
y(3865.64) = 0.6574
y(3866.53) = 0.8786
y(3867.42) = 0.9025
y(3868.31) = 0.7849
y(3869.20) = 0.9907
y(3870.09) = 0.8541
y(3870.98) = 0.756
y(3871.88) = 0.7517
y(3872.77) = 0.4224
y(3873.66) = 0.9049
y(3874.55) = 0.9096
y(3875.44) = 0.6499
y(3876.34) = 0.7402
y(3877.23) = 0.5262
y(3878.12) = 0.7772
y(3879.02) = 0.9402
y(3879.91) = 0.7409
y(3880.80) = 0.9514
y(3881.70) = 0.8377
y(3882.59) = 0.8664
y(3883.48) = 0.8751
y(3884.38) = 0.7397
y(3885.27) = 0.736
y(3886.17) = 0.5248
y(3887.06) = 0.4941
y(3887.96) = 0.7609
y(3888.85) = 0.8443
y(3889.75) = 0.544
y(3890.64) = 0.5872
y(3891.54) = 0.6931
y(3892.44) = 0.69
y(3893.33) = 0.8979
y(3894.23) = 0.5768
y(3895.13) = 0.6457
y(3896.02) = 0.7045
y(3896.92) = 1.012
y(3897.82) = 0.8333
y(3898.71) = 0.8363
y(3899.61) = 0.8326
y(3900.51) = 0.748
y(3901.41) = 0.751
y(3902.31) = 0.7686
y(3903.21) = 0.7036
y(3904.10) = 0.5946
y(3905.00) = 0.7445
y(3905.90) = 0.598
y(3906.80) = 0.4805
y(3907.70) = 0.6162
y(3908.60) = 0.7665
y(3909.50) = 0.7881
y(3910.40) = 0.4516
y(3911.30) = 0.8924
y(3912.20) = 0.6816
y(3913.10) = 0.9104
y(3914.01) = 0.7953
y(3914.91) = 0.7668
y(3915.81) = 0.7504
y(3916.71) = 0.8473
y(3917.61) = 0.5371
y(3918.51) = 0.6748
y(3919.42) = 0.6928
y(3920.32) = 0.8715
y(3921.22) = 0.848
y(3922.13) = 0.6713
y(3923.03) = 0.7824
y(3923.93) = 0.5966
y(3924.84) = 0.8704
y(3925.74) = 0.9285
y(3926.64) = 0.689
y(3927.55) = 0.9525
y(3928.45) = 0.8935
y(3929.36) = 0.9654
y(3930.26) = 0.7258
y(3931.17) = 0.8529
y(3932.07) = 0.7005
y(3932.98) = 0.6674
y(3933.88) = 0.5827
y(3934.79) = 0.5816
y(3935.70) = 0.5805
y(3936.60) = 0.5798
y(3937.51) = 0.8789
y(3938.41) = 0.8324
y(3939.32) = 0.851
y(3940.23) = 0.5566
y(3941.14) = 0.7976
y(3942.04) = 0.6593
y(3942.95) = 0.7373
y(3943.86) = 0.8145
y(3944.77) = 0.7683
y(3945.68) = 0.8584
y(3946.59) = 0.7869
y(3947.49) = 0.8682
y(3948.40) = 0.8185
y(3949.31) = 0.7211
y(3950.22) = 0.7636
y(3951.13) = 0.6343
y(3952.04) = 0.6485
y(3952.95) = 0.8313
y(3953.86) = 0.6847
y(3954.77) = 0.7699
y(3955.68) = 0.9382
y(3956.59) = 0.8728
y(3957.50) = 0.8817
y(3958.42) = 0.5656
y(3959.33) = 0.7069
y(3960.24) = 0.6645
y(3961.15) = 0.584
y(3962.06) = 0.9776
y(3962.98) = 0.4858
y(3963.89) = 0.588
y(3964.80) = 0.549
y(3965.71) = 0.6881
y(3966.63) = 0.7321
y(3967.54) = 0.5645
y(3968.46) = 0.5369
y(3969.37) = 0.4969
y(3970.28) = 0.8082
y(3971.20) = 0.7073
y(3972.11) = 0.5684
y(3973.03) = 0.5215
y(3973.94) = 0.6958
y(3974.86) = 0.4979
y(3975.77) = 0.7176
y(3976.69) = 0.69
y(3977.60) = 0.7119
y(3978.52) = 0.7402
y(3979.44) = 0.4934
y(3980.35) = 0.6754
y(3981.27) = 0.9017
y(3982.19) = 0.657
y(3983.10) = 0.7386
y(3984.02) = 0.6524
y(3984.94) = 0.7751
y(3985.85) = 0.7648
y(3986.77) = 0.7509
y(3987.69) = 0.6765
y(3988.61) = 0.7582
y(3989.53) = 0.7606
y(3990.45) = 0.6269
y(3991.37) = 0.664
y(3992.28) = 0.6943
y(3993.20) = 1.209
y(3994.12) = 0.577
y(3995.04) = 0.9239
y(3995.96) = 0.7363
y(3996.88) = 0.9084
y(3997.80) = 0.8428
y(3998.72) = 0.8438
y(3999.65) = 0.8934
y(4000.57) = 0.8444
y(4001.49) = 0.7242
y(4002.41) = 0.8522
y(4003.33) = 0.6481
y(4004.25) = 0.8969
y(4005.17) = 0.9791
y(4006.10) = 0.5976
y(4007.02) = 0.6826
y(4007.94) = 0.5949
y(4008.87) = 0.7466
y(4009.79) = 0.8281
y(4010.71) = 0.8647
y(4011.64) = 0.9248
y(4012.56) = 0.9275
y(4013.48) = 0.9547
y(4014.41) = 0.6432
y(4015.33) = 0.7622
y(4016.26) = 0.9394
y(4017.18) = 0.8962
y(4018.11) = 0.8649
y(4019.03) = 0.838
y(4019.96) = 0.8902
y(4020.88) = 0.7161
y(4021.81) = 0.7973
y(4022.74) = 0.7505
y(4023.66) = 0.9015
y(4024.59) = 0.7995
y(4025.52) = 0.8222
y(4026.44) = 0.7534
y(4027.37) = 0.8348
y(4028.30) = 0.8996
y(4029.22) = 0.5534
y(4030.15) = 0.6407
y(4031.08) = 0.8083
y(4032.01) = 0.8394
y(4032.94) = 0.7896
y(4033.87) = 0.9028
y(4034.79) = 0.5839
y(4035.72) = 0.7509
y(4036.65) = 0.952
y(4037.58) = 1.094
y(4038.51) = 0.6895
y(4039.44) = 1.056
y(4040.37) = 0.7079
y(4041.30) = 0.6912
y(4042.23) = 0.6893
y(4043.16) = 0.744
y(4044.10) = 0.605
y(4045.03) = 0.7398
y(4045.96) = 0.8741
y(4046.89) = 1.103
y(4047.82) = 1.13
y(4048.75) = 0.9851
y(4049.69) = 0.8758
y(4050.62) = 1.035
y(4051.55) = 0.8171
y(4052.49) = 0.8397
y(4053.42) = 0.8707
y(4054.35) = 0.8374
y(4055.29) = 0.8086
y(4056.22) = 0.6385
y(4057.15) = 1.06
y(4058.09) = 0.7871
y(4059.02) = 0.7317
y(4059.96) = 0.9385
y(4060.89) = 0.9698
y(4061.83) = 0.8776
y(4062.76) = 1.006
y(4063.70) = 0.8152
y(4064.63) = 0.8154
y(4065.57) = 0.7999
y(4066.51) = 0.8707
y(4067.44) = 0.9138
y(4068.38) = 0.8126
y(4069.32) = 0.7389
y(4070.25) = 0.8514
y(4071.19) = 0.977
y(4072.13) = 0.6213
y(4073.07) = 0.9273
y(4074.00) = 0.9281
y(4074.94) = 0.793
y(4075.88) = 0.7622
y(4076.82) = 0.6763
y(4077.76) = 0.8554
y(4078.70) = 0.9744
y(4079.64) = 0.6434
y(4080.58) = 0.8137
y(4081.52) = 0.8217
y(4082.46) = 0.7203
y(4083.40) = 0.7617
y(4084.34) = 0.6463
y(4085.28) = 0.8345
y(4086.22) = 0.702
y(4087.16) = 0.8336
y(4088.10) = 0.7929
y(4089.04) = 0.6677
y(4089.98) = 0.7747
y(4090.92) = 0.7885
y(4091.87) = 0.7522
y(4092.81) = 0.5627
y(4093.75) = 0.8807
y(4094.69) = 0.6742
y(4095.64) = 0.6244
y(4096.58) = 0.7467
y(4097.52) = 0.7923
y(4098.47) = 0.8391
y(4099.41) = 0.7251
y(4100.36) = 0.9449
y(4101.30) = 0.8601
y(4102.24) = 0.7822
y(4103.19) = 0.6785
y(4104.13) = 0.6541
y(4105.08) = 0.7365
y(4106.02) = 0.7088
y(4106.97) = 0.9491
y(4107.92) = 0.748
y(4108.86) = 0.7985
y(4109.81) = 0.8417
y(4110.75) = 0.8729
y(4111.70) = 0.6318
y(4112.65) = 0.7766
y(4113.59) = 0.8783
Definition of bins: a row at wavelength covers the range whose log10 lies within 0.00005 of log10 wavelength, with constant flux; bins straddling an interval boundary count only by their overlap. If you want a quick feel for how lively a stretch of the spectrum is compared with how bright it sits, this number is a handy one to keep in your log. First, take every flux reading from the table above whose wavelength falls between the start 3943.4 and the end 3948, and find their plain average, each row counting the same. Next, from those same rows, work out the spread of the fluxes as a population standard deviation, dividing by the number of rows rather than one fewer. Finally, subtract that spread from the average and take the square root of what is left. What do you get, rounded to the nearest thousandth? 0.883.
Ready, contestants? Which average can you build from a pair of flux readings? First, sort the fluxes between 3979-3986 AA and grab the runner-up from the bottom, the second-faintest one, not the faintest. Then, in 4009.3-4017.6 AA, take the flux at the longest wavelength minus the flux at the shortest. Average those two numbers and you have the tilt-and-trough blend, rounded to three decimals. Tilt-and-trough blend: 0.360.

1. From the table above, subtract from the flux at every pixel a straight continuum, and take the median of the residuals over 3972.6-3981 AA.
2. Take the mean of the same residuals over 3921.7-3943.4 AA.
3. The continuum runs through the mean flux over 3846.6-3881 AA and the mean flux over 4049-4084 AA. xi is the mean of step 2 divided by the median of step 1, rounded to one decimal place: 0.4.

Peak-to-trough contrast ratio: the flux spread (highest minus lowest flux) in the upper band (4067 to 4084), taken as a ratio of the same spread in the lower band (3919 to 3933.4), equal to 0.96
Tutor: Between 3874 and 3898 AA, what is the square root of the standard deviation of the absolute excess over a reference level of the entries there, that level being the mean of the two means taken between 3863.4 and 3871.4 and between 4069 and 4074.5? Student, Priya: 0.31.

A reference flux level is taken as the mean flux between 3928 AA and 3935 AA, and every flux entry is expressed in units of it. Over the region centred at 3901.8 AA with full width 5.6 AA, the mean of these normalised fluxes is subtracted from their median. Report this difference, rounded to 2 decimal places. 0.02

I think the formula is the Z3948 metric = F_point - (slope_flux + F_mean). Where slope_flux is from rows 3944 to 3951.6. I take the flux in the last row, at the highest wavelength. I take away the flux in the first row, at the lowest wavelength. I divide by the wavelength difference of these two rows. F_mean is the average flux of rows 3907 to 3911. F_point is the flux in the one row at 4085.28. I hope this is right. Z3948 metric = 0.20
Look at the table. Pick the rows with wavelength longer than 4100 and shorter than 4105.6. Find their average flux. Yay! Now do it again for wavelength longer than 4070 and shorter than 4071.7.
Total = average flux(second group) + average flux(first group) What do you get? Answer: 1.69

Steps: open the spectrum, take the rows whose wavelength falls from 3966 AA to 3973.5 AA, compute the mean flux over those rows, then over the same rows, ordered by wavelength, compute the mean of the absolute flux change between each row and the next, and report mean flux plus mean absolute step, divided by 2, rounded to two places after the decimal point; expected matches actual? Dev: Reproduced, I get 0.37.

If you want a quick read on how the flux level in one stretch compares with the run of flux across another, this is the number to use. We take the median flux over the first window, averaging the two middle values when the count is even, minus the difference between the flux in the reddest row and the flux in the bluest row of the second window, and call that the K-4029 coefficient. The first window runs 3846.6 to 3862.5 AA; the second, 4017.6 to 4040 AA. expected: 0.52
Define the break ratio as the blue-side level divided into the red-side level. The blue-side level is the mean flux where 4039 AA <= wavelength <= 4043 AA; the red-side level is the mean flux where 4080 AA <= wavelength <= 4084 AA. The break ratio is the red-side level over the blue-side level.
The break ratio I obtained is 0.99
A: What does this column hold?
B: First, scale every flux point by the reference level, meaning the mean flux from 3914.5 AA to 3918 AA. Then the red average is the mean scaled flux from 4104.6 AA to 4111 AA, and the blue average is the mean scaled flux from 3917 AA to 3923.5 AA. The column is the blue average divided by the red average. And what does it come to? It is 0.90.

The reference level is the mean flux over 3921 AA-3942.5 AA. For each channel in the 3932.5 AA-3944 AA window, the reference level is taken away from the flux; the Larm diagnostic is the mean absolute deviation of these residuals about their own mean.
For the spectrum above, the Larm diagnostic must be 0.108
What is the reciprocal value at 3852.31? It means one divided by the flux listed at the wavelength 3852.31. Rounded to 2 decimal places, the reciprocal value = 1.34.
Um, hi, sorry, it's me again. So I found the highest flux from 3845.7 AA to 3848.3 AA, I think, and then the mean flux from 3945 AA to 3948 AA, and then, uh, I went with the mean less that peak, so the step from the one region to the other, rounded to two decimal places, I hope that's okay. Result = -0.14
